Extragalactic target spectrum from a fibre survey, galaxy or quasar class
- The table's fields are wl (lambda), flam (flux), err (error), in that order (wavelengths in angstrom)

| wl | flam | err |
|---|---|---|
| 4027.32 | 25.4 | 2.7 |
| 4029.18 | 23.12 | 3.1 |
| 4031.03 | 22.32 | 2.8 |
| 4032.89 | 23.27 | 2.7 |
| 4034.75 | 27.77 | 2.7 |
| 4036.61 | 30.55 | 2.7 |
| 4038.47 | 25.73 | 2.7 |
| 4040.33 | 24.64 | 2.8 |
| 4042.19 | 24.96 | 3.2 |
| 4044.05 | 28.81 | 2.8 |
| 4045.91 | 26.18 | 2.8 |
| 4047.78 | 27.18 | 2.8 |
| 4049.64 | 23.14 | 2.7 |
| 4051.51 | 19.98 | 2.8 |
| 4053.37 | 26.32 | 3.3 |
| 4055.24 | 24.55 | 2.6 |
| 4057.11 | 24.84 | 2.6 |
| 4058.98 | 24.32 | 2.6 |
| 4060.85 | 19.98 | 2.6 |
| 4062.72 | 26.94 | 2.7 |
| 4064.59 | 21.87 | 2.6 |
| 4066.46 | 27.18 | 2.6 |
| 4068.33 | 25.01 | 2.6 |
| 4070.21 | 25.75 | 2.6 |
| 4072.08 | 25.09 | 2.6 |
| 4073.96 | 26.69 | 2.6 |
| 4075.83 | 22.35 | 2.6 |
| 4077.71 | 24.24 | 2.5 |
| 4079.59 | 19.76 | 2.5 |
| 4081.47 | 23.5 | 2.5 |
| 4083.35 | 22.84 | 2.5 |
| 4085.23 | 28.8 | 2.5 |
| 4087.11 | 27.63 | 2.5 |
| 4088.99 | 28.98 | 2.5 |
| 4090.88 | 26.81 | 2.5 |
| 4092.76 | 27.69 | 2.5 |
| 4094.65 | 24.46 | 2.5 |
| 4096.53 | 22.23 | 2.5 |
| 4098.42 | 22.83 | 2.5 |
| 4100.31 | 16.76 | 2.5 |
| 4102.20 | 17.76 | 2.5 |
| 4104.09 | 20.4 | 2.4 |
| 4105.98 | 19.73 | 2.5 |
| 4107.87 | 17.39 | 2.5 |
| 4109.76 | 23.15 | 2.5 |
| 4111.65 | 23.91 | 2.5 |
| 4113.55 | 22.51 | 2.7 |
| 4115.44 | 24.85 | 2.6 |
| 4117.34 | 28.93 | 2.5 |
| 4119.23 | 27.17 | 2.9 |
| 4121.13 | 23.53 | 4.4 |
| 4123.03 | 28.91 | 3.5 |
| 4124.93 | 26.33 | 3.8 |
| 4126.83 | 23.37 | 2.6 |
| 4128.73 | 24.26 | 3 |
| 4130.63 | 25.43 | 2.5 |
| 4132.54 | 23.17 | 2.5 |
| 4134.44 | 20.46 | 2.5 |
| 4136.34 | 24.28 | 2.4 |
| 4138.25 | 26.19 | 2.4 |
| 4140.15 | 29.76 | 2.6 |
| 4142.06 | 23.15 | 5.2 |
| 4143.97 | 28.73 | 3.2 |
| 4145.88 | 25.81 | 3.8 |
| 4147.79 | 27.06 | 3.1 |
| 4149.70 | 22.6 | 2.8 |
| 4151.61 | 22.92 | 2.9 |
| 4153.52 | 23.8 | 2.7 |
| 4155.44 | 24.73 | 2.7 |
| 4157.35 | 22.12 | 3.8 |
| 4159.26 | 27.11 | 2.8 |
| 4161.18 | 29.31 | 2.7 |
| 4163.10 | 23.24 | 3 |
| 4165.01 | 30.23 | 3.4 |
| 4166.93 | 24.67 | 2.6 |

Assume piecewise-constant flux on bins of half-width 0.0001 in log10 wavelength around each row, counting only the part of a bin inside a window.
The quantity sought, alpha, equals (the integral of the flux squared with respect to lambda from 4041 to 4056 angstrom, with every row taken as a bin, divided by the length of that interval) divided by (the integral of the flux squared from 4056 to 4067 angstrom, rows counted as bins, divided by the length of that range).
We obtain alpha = 1.09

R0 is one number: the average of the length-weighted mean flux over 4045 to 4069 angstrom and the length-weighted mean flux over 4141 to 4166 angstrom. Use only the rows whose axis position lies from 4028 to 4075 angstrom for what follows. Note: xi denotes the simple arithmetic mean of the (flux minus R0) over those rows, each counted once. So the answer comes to 0.1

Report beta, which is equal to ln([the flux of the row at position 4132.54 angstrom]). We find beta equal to 3.14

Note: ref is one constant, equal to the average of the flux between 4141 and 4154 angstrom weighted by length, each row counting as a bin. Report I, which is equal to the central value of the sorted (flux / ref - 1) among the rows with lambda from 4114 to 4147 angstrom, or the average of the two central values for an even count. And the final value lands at 0.020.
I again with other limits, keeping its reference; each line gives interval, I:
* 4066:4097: 0.006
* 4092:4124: -0.072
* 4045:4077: 0.003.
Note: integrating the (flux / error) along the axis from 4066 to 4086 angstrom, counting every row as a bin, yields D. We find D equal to 192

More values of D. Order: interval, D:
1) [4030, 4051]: 194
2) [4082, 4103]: 204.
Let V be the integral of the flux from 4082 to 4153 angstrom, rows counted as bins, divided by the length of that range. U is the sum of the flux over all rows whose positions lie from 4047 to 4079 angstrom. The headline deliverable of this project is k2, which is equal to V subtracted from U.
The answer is 391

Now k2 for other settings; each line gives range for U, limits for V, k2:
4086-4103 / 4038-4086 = 191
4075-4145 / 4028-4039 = 867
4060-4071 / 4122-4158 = 122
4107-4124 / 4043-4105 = 196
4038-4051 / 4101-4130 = 157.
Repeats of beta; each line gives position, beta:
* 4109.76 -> 3.14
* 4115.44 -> 3.21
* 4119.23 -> 3.30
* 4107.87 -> 2.86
